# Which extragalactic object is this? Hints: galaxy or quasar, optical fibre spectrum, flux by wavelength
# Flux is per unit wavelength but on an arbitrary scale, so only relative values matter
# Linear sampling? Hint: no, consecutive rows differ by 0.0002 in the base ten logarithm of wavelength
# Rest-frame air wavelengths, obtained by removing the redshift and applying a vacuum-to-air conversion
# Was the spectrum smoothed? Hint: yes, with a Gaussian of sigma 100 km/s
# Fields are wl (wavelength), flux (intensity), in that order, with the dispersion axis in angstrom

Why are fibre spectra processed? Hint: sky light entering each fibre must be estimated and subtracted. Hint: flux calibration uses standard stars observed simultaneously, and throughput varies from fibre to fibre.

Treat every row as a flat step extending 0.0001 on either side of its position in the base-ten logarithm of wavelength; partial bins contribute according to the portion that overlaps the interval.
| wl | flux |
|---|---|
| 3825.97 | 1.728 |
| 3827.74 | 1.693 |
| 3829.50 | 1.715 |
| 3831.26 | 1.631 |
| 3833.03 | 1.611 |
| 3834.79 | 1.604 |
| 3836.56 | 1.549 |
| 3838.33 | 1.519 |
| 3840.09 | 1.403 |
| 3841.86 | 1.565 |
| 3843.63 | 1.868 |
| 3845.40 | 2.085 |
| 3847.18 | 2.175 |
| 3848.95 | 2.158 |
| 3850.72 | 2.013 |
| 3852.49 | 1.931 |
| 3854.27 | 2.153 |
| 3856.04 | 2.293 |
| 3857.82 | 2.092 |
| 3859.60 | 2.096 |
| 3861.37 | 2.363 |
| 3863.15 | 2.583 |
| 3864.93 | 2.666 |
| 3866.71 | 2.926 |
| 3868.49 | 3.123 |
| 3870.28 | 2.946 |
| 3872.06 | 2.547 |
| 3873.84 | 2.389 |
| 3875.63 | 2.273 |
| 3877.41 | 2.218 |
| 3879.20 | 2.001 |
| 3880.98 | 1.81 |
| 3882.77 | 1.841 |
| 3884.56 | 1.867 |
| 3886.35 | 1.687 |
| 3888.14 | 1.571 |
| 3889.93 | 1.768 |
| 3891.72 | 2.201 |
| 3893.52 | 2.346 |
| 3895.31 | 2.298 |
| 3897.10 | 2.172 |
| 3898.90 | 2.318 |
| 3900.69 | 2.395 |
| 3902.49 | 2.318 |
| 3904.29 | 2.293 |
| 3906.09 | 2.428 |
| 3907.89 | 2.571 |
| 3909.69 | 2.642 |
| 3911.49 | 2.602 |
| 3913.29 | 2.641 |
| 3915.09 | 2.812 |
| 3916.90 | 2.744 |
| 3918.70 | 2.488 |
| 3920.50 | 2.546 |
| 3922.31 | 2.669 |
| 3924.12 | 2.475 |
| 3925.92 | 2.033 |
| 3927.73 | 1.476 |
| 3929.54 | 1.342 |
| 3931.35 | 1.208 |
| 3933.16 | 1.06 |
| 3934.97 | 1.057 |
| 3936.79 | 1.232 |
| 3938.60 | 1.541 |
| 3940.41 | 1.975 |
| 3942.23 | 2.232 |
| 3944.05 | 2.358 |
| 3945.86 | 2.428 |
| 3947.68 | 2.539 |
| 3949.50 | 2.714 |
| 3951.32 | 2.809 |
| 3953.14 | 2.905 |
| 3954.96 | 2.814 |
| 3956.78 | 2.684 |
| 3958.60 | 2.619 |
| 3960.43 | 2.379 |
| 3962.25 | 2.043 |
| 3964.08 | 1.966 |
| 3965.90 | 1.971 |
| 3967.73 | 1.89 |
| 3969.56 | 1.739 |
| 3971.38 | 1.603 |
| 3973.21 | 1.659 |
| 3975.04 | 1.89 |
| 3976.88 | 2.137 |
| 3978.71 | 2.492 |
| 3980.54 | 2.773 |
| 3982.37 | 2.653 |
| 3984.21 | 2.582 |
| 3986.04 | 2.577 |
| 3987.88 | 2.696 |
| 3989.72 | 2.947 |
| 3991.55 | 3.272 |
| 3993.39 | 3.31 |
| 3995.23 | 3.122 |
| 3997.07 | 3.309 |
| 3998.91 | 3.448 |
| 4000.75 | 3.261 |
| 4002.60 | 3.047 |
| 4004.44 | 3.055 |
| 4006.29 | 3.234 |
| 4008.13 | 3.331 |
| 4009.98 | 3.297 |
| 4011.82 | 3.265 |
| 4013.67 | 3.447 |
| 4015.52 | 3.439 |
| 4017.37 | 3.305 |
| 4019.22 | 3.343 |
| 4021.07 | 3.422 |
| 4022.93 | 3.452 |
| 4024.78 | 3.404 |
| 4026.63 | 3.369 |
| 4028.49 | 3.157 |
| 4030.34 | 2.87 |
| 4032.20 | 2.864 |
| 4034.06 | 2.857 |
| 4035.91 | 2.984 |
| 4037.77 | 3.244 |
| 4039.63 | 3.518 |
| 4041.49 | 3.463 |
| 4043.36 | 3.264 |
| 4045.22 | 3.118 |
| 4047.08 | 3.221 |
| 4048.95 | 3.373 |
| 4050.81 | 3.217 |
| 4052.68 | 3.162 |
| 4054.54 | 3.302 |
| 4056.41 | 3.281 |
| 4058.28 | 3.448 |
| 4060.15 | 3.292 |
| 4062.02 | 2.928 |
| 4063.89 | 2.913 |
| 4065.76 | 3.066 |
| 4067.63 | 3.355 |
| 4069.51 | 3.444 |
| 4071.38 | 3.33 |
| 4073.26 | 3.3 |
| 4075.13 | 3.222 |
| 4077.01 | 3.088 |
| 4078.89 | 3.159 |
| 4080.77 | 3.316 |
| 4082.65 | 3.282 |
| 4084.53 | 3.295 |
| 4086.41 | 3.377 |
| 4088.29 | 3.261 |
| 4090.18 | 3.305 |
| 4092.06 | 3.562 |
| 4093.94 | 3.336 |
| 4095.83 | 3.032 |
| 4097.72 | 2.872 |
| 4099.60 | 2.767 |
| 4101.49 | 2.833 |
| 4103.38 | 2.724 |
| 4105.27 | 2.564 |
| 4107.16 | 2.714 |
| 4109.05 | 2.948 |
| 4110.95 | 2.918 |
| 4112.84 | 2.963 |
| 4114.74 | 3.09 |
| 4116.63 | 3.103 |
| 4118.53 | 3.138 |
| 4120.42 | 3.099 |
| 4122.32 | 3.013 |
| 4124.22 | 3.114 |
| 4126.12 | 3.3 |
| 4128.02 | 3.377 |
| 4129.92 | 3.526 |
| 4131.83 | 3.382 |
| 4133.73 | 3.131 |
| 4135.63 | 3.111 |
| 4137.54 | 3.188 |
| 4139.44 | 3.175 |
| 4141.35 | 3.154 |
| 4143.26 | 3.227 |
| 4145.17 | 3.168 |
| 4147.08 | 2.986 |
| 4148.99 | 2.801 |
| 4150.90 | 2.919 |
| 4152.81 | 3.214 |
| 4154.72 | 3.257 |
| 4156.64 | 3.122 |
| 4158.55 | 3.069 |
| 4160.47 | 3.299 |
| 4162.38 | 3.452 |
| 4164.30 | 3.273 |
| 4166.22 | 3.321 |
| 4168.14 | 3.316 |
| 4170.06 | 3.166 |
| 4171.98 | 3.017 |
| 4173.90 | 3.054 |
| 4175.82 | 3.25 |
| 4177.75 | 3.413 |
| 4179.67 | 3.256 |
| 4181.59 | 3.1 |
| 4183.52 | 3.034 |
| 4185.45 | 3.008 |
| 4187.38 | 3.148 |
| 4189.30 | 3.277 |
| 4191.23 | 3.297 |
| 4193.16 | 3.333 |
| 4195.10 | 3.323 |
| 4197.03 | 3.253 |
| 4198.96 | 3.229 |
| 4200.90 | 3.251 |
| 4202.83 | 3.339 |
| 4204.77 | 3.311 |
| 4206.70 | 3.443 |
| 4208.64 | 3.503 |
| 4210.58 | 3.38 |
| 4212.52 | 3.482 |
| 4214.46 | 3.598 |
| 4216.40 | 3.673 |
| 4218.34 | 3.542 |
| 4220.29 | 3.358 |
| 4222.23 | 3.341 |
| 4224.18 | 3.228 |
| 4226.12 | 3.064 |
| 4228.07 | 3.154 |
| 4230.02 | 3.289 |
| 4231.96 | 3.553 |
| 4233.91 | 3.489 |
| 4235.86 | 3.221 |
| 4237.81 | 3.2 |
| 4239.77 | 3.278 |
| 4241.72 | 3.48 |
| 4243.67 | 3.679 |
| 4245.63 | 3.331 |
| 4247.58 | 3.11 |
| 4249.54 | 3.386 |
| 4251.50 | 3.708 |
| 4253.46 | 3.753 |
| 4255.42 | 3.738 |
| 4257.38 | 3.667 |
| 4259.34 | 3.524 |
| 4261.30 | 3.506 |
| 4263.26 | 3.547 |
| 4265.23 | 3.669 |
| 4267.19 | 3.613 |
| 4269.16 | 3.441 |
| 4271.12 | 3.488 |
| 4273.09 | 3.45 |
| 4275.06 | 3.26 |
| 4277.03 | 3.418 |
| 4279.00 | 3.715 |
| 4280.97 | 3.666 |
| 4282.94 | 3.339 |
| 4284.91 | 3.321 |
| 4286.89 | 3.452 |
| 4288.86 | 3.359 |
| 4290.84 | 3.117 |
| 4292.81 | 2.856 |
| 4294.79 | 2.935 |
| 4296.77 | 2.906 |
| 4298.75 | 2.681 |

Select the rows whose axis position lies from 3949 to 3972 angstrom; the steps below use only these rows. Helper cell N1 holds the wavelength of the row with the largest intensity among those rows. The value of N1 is 3953.14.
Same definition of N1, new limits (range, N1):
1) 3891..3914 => 3909.69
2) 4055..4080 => 4058.28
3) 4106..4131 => 4129.92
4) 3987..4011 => 3998.91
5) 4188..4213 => 4208.64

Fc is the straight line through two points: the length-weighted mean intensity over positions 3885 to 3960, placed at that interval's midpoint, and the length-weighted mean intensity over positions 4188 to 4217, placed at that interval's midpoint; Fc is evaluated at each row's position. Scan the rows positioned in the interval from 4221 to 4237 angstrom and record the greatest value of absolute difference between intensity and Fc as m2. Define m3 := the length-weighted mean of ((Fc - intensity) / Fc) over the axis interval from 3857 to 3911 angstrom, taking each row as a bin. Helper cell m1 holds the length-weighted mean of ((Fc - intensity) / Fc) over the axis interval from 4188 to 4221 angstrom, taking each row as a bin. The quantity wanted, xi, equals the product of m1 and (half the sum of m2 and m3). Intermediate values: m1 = 0.00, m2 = 0.41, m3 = -0.12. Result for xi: 0.000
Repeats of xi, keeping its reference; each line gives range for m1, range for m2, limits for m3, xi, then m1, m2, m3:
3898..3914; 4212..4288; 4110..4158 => -0.032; -0.15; 0.45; -0.02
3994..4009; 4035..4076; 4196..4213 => -0.111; -0.27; 0.82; 0.01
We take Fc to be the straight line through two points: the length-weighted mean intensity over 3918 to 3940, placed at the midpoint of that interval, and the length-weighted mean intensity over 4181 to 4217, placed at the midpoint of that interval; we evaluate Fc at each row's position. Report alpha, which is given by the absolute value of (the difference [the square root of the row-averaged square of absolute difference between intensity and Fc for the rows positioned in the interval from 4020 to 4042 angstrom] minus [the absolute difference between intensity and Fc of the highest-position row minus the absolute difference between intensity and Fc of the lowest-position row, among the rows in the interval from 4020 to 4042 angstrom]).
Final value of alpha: 1.0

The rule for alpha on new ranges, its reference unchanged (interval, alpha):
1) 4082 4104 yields 1.1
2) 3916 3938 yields 1.2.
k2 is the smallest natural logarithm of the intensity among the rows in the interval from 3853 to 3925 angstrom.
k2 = 0.45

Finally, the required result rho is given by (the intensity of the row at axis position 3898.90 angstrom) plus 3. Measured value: 5.32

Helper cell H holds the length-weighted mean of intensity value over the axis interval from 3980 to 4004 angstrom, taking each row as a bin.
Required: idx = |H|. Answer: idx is 3.0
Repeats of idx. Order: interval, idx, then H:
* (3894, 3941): 2.1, 2.1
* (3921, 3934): 1.8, 1.8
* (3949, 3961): 2.7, 2.7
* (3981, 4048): 3.2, 3.2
